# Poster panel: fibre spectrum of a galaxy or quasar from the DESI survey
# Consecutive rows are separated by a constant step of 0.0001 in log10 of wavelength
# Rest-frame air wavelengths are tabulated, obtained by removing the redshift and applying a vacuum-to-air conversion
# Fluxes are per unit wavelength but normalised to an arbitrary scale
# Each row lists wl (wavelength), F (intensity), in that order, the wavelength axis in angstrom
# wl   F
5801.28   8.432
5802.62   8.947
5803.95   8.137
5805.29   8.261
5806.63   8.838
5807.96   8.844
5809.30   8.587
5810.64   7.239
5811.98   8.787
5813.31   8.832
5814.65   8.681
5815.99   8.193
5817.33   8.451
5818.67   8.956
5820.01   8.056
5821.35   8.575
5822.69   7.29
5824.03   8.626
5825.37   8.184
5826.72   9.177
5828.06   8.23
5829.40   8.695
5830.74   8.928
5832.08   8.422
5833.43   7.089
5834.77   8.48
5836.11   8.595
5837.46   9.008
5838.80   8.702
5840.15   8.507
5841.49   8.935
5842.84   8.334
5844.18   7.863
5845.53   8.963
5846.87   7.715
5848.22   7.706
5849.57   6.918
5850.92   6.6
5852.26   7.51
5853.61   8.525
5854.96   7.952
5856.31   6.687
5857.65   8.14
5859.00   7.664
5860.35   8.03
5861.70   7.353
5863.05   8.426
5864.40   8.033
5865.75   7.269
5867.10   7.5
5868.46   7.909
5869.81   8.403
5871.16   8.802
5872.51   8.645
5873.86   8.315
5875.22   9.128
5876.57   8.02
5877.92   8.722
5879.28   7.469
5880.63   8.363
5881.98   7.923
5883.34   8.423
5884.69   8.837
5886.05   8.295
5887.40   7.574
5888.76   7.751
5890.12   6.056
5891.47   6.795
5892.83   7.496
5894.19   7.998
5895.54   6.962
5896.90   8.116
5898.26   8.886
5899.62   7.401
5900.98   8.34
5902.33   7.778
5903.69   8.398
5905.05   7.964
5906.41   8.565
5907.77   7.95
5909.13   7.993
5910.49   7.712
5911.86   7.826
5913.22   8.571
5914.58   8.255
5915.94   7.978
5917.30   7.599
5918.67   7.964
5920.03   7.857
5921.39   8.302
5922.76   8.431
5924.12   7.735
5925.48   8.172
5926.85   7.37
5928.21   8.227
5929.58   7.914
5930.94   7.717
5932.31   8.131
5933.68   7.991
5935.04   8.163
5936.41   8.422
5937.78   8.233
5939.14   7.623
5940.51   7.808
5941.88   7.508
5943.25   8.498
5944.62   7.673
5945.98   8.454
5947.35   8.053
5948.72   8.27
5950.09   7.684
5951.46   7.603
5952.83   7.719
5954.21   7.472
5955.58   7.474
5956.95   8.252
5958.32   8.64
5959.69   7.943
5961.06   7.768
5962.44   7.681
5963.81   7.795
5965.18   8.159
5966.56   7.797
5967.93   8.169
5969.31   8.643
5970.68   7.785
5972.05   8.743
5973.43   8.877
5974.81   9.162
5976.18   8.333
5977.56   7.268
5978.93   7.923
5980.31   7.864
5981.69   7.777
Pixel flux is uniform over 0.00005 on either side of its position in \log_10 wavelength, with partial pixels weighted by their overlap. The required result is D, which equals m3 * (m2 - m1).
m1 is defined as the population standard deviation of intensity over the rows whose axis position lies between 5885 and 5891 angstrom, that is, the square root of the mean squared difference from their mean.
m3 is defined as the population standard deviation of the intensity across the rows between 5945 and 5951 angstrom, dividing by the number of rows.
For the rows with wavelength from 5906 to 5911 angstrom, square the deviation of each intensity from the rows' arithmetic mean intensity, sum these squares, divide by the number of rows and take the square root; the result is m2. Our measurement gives -0.148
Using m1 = 0.83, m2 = 0.31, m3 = 0.29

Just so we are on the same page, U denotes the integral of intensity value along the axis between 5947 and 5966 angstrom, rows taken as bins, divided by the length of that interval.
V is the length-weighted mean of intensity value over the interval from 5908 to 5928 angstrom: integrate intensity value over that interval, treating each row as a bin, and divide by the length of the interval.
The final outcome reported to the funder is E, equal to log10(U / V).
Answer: -0.006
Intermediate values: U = 7.89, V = 7.99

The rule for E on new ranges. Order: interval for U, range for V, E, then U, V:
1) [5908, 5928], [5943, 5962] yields 0.002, 7.99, 7.95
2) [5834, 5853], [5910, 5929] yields 0.007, 8.13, 8.00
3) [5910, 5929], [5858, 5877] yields -0.006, 8.00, 8.11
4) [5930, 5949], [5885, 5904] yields 0.018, 8.03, 7.71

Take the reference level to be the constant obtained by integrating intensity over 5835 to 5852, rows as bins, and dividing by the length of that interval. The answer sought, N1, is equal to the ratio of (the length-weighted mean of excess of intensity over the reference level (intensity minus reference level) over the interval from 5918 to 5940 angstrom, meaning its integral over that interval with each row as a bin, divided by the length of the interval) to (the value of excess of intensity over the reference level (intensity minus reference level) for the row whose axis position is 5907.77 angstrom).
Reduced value 0.7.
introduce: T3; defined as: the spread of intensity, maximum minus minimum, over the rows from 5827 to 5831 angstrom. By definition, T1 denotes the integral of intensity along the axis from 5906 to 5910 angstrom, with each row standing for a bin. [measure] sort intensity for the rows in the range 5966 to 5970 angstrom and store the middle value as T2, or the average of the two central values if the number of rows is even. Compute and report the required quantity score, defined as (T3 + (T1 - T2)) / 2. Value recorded 12.5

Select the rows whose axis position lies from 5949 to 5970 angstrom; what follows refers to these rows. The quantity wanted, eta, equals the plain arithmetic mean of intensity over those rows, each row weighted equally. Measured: 7.9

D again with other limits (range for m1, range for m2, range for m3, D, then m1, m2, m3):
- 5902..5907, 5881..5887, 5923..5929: 0.003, 0.32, 0.33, 0.35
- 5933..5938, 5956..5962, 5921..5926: 0.046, 0.15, 0.33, 0.26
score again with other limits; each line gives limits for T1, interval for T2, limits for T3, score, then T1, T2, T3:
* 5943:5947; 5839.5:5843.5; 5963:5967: 12.3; 32.7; 8.51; 0.36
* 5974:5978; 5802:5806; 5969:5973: 13.0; 33.3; 8.26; 0.96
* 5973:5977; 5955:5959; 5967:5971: 13.8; 34.9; 8.25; 0.86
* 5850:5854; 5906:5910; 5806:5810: 11.0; 29.8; 7.99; 0.26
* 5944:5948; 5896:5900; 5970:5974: 12.7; 32.3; 8.12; 1.09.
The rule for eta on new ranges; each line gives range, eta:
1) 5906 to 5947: 8.0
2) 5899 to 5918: 8.0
